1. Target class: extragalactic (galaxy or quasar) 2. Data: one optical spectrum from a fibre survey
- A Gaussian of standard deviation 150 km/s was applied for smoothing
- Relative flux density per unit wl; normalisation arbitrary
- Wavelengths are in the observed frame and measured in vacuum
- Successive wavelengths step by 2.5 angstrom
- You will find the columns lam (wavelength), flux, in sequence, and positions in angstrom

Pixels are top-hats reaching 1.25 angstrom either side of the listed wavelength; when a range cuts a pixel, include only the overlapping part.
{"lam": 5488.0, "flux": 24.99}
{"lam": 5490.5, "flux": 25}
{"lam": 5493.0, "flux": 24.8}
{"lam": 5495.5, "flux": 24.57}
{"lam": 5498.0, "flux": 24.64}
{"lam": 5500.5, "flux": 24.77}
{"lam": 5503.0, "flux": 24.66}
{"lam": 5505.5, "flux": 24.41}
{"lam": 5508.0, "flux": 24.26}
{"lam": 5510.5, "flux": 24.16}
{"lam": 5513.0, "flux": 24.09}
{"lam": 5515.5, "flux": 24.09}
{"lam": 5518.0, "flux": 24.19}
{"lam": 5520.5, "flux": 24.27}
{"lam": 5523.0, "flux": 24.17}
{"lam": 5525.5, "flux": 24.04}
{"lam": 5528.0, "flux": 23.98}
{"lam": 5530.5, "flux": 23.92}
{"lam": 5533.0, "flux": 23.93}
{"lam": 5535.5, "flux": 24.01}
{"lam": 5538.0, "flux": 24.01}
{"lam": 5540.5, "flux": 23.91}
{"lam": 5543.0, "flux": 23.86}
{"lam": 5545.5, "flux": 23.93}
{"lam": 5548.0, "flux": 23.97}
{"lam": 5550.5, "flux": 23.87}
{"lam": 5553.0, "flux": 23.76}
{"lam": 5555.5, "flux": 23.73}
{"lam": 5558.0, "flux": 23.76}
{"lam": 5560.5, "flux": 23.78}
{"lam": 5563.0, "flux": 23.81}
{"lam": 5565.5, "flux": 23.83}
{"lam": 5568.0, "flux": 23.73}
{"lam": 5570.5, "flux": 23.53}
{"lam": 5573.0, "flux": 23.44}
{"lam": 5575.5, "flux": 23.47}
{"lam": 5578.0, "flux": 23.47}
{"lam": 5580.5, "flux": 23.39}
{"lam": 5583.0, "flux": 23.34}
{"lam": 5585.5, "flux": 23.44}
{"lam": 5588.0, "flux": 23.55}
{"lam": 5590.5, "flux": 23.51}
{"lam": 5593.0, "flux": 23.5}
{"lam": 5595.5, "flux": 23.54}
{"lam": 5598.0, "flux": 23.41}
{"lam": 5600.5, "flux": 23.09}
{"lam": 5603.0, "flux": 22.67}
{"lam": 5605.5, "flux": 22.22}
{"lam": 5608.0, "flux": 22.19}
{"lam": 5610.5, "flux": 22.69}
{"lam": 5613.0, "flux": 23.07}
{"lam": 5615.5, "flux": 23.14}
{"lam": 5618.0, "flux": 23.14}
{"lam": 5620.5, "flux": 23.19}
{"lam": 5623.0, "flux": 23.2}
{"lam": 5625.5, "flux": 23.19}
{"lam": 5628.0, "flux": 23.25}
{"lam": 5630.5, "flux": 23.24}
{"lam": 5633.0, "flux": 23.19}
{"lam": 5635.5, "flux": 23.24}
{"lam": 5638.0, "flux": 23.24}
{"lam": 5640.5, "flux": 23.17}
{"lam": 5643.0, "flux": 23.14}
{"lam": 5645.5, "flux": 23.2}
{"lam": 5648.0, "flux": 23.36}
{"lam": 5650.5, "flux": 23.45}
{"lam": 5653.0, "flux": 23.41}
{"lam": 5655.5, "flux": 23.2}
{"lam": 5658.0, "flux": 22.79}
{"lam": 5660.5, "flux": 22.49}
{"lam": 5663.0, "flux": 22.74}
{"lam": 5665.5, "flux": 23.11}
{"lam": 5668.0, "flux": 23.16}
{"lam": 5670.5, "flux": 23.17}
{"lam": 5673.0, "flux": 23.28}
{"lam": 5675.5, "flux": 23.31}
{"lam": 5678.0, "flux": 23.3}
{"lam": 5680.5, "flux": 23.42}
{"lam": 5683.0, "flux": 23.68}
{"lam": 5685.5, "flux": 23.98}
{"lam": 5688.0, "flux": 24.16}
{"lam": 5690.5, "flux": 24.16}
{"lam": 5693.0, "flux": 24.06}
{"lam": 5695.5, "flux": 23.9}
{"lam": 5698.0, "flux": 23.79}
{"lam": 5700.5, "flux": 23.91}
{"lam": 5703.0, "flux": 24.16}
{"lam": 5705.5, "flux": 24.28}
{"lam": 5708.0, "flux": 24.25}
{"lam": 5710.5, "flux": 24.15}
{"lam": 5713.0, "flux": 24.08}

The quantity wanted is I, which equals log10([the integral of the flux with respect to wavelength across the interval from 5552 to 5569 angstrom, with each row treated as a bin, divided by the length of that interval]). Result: 1.376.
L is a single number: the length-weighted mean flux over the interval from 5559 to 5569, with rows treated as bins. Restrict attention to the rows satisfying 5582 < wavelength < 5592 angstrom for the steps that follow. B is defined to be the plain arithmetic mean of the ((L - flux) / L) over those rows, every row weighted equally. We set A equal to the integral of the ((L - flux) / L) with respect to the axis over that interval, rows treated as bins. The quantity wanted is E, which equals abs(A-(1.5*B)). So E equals 0.12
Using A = 0.14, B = 0.014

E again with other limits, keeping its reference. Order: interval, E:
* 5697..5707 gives 0.09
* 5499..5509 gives 0.27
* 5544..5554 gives 0.03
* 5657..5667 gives 0.36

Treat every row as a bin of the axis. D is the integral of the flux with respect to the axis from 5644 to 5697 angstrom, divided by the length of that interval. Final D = 23.4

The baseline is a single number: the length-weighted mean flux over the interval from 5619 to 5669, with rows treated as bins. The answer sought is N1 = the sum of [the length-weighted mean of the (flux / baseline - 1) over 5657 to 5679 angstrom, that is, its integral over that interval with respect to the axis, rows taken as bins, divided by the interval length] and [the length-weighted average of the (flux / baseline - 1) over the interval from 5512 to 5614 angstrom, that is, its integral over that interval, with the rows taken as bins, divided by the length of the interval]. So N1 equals 0.015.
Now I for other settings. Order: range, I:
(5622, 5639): 1.366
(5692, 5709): 1.381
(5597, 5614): 1.357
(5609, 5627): 1.363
